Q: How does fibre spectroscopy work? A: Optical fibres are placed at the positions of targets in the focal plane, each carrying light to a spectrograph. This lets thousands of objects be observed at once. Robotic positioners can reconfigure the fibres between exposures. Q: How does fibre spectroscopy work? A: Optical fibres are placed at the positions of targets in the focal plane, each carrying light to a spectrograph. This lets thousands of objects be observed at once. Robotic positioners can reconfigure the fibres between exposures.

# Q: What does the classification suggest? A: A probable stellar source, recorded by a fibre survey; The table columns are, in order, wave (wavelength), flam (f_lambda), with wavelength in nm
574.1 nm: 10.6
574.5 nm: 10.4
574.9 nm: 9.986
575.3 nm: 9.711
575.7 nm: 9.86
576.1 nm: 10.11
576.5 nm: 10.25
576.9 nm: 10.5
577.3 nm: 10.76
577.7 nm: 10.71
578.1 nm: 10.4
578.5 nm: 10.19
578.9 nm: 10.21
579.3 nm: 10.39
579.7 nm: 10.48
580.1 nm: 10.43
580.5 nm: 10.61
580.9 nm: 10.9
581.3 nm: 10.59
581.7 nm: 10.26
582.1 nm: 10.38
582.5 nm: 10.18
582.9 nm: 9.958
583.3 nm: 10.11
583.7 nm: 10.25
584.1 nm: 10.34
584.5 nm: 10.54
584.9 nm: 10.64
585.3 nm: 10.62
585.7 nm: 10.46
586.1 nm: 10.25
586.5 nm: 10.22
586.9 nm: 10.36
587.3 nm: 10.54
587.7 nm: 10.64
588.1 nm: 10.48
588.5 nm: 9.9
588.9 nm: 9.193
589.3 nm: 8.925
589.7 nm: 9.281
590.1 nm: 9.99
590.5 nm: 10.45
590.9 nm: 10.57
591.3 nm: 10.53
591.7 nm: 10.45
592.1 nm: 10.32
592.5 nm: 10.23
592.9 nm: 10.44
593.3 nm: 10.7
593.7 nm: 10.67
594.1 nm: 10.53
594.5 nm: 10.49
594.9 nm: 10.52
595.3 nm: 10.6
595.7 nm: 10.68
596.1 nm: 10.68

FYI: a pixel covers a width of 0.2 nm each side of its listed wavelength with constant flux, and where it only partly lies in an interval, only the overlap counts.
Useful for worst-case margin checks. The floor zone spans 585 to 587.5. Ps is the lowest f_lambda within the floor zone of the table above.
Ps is 10.22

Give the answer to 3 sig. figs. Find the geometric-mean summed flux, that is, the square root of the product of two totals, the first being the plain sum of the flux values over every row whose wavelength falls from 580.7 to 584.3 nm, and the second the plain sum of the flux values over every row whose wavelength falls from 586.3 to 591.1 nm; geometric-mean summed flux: 106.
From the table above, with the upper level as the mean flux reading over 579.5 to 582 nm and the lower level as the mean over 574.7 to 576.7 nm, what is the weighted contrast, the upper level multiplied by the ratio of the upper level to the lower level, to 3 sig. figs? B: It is 11.1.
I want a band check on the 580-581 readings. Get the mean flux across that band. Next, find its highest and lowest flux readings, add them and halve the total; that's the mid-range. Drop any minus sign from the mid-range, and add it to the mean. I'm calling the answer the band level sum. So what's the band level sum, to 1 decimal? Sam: 21.3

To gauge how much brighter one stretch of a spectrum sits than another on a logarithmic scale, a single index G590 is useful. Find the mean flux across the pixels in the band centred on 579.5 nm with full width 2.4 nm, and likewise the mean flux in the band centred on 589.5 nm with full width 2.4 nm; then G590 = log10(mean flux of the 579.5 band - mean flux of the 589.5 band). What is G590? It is -0.1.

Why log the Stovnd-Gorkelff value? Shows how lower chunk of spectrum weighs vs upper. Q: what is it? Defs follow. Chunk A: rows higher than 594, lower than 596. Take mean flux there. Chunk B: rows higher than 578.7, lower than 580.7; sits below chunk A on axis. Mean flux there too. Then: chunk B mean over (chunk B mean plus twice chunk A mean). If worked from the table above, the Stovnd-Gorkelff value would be 0.330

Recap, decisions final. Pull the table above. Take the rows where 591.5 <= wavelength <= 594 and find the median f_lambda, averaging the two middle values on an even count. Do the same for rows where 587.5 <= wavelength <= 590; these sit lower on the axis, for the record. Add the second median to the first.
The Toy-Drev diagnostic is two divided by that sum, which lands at 0.0998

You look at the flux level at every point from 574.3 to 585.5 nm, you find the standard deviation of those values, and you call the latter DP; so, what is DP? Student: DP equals 0.28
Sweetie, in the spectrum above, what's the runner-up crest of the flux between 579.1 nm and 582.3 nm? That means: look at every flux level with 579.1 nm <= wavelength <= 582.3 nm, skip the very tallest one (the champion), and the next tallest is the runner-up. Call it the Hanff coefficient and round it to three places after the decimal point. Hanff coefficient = 10.610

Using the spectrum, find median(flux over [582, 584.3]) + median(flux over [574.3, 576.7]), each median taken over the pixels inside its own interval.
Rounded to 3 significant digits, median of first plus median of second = 20.3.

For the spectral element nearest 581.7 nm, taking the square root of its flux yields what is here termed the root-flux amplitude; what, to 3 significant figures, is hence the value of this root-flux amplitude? 3.20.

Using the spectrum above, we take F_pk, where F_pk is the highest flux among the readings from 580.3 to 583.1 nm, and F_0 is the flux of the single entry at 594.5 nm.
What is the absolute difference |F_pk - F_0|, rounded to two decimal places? 0.41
